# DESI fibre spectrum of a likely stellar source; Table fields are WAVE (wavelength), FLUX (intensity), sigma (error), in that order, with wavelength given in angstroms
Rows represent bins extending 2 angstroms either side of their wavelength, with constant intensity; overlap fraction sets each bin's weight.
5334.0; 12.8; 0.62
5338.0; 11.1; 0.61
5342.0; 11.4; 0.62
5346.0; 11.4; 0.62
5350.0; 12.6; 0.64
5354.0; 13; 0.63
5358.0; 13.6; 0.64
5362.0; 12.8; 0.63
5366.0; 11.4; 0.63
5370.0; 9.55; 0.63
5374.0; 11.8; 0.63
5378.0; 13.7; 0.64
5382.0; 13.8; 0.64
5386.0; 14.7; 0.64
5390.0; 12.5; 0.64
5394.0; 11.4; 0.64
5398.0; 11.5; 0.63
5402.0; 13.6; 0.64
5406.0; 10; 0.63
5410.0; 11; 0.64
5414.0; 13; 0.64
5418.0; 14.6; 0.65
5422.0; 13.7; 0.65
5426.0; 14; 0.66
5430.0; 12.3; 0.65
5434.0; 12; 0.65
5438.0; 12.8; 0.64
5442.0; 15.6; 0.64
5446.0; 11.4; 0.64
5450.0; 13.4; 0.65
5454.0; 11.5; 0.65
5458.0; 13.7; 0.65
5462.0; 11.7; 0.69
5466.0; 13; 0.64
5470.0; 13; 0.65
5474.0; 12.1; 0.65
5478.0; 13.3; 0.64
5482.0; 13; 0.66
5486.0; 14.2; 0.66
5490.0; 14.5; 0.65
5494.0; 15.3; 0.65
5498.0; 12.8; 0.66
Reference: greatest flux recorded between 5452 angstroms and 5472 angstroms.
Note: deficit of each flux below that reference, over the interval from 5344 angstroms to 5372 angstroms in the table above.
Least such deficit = 0.10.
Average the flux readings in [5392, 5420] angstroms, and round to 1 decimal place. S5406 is 12.2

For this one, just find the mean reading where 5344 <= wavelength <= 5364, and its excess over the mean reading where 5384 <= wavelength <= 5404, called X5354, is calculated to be -0.1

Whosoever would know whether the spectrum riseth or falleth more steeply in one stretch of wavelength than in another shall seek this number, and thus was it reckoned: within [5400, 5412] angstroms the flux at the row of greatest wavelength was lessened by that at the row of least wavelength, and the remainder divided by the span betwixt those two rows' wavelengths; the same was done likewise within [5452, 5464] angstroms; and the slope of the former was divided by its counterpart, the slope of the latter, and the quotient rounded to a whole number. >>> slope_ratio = -13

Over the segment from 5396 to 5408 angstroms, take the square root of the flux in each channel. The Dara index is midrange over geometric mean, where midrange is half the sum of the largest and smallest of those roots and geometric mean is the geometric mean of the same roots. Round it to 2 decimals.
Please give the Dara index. 1.01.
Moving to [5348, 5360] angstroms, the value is 1.00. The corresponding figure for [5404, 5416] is 1.01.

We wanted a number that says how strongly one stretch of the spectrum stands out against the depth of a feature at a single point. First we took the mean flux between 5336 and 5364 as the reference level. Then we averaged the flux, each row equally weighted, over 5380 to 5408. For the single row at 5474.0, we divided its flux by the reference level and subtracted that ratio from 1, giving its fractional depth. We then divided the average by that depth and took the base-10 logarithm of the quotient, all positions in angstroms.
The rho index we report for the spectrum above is 3.0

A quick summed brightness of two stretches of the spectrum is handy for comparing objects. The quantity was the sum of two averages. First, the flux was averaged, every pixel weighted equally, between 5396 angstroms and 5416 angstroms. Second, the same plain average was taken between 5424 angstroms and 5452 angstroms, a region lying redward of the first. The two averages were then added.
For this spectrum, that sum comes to 24.9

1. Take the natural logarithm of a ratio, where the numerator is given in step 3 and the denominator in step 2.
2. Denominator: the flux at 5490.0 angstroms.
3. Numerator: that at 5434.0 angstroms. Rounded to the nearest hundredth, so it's -0.19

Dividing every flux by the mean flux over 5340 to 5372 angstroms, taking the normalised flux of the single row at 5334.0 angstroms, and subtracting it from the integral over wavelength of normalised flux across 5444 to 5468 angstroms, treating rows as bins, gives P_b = 23.9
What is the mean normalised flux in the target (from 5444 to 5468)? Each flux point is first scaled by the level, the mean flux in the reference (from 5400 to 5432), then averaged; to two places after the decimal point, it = 0.97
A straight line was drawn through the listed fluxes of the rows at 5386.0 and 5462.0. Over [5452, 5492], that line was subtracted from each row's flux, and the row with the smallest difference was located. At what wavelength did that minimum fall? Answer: 5454.0 angstroms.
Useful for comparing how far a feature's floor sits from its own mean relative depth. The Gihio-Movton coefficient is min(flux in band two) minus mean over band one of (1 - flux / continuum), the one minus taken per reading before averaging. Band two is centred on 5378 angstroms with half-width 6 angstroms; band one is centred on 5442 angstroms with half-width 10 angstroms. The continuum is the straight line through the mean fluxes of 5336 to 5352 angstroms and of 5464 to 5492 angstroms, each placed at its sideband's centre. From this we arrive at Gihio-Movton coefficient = 11.8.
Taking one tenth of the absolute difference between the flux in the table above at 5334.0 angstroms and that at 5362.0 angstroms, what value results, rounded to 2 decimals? 0.00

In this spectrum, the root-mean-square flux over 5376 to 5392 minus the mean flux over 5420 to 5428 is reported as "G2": -0.15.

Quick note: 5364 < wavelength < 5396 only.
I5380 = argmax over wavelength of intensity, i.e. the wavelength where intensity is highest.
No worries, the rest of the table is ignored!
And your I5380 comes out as 5386.0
